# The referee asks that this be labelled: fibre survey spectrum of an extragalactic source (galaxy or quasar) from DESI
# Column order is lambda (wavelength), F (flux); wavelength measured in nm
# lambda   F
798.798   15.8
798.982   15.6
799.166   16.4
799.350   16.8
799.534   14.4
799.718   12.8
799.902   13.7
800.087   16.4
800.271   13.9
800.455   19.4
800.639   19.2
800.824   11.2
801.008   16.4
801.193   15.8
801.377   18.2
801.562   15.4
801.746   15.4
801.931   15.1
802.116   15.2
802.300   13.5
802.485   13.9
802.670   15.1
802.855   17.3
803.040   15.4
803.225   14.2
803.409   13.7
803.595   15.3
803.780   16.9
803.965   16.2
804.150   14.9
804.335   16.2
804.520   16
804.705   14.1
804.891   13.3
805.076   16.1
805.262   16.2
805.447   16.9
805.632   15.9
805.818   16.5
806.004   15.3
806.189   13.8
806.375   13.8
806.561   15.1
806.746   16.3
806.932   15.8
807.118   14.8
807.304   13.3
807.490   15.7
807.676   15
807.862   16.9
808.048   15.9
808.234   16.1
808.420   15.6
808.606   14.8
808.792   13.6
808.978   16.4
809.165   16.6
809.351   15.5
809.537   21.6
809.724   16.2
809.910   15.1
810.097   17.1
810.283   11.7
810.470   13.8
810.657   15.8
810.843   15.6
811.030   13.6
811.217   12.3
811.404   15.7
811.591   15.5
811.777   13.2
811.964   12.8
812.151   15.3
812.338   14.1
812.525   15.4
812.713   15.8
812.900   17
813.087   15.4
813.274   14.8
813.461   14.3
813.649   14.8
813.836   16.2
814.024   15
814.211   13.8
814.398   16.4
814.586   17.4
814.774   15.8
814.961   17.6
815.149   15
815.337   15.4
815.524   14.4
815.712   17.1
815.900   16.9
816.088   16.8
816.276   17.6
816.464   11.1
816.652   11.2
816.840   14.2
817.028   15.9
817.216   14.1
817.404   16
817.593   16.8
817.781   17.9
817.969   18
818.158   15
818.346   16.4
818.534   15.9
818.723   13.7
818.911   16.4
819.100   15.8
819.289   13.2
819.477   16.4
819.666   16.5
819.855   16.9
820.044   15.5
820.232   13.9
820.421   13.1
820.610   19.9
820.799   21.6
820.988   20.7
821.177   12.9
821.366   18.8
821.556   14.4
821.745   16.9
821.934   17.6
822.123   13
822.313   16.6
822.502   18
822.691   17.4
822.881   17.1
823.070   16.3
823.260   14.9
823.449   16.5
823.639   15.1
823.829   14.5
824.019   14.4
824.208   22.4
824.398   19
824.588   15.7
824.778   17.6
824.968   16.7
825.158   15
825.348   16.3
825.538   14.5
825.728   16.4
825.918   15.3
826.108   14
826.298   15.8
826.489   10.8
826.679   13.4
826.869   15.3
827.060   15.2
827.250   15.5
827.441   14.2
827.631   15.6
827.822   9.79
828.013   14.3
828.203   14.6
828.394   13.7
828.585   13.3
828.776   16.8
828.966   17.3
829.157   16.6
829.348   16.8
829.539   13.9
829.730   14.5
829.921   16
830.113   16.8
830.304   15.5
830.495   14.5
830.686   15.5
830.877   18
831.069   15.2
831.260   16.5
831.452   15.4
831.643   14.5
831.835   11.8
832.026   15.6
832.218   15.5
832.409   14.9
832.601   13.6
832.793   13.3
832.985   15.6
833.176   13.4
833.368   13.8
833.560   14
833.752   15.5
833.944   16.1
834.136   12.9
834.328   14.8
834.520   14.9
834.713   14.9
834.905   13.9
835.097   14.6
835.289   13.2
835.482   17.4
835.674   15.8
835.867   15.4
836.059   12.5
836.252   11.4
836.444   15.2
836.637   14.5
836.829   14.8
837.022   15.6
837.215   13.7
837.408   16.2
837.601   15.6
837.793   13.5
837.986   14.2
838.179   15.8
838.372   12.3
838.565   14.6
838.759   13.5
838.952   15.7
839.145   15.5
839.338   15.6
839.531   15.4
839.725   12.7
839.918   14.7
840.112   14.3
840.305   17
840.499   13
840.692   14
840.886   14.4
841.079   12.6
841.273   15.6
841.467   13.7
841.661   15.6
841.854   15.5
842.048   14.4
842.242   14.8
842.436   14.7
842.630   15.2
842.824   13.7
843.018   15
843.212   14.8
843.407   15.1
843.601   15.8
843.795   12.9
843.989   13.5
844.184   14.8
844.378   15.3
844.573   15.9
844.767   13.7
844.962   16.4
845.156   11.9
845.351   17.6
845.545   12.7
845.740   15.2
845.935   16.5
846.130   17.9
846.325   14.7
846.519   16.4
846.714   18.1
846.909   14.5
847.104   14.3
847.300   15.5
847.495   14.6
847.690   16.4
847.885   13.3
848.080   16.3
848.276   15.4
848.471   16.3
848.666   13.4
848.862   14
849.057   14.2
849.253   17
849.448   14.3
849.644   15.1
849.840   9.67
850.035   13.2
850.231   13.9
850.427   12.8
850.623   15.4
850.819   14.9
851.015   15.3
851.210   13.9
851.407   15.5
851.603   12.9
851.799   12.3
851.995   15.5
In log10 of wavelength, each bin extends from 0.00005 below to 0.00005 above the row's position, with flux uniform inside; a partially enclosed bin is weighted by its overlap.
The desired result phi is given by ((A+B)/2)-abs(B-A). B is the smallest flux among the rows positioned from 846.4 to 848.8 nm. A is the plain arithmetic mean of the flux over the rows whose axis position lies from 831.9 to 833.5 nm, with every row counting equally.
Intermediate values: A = 14.5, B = 13.3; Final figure 12.7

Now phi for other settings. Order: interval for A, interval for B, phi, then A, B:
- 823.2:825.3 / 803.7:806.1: 11.7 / 16.5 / 13.3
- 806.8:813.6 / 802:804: 12.6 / 15.2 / 13.5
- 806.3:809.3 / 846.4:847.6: 13.8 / 15.4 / 14.3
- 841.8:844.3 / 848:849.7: 12.8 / 14.6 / 13.4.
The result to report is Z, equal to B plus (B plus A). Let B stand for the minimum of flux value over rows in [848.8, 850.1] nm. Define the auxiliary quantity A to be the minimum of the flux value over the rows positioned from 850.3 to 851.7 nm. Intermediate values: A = 12.8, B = 9.67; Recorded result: 32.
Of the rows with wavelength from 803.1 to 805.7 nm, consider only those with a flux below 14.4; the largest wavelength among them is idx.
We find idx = 804.891 nm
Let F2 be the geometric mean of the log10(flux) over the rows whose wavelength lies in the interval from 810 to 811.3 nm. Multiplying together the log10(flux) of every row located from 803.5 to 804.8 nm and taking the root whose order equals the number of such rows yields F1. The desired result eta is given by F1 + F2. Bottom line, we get 2.34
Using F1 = 1.19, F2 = 1.15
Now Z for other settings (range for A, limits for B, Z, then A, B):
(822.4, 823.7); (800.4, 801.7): 37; 14.9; 11.2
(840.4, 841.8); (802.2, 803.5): 40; 12.6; 13.5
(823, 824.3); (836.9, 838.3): 41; 14.4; 13.5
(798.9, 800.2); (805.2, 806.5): 40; 12.8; 13.8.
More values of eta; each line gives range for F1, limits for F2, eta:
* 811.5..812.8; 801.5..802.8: 2.33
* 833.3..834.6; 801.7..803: 2.34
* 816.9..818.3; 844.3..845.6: 2.37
